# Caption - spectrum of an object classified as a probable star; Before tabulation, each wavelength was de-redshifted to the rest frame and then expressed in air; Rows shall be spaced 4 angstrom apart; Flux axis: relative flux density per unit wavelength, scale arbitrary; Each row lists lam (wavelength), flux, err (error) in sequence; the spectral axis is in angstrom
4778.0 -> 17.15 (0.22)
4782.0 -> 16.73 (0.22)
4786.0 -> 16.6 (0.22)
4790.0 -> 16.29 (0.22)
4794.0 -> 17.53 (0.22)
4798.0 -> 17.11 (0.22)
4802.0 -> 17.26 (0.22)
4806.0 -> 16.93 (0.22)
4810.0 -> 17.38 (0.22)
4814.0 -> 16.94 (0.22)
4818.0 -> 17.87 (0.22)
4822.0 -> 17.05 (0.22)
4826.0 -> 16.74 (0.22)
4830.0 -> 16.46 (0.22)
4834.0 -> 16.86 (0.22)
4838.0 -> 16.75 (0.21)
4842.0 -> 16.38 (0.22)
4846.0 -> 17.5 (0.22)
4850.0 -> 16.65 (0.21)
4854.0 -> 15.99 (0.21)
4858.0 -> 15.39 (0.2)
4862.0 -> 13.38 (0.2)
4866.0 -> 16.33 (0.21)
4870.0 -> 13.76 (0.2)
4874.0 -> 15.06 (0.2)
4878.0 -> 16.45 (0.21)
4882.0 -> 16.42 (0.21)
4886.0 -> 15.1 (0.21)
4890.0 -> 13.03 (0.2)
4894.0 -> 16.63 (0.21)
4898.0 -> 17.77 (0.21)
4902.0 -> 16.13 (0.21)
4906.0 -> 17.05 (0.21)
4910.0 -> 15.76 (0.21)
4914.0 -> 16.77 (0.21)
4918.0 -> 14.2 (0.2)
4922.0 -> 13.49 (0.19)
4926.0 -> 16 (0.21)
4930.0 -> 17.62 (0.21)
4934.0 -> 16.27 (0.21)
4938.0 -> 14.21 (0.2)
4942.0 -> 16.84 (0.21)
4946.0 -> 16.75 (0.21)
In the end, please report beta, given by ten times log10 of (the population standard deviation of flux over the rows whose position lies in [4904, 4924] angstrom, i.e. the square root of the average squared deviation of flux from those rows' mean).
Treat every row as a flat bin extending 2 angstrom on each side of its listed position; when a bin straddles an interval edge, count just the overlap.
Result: 1.5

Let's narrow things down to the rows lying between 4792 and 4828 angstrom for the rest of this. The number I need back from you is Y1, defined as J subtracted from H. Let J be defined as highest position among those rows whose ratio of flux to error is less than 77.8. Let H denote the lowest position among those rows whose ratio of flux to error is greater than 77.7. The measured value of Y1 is -32 angstrom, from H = 4794.0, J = 4826.0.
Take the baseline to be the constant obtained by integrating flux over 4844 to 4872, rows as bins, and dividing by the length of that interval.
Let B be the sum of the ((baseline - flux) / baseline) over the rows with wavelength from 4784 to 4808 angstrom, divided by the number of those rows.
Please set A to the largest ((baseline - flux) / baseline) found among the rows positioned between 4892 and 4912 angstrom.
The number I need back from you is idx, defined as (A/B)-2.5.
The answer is -2.4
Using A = -0.01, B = -0.09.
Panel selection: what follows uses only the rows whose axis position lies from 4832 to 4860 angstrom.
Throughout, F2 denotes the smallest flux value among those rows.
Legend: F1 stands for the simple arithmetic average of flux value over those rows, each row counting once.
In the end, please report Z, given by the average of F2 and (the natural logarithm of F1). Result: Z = 9.1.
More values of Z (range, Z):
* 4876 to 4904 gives 7.9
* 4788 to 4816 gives 9.6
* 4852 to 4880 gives 8.1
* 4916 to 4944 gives 8.1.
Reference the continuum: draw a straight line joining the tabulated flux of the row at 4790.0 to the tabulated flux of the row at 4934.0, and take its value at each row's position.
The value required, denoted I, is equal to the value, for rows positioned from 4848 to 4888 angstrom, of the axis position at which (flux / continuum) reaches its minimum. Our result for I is 4862.0 angstrom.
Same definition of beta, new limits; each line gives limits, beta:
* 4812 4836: -3.6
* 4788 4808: -3.8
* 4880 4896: 1.6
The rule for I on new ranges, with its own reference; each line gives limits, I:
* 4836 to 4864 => 4862.0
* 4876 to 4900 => 4890.0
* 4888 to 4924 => 4890.0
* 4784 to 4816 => 4790.0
